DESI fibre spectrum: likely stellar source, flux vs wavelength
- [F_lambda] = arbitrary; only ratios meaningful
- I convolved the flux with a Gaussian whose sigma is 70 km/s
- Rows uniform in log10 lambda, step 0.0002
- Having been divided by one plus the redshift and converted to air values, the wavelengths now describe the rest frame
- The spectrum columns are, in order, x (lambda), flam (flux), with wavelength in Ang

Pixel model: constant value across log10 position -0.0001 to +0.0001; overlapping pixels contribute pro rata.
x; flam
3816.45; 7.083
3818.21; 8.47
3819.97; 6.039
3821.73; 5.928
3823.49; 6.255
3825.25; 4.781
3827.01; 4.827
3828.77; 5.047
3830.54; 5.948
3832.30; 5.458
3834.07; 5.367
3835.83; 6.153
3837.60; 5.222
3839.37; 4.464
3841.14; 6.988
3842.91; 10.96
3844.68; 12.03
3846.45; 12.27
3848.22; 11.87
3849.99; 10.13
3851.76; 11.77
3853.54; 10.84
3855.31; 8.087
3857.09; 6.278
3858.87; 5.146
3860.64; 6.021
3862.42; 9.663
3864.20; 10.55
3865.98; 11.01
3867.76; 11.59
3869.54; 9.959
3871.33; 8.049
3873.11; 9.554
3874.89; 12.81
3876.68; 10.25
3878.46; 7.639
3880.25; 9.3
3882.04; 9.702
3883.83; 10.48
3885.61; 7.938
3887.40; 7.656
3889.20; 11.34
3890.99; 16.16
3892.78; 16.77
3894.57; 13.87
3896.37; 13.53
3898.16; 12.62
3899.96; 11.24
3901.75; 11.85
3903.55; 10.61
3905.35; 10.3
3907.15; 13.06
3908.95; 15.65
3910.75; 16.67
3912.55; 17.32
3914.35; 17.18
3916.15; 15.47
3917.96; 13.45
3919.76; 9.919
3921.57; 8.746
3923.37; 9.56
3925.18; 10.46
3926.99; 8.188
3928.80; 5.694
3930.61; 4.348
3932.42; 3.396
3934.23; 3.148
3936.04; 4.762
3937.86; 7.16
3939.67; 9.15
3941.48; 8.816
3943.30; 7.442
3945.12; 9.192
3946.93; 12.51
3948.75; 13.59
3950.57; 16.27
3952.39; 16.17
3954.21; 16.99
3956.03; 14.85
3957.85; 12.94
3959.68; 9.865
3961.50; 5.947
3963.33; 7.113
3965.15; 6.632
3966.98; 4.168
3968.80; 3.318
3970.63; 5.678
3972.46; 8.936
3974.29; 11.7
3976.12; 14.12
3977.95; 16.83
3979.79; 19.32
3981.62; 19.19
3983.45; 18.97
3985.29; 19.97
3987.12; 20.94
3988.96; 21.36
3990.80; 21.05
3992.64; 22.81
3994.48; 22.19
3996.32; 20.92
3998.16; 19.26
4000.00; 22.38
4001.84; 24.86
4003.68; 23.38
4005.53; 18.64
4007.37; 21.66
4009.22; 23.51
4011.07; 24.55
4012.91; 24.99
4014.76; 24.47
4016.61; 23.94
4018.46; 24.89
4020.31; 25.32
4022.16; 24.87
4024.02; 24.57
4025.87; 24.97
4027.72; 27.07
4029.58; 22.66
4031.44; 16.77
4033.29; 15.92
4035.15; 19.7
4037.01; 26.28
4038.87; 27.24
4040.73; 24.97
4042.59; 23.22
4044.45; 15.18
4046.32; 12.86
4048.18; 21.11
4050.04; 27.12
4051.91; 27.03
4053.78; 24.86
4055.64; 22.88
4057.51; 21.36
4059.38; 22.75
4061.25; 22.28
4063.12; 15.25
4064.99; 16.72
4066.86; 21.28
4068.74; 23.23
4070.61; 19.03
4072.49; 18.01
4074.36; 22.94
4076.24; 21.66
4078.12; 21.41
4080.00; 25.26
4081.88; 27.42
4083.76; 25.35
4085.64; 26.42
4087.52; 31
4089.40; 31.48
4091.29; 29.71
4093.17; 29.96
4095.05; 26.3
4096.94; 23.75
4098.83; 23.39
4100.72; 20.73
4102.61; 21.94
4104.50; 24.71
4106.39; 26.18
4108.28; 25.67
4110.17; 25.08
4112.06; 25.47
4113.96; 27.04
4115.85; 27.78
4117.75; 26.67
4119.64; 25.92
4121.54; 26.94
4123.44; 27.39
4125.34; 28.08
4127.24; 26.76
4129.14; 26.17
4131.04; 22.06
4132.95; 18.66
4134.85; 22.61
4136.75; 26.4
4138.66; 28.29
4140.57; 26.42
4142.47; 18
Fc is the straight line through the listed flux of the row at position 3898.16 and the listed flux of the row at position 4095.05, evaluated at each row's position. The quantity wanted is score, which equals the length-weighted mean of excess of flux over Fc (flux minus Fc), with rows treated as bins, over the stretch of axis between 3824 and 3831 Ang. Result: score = -2.5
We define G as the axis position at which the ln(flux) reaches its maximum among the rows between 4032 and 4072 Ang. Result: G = 4038.87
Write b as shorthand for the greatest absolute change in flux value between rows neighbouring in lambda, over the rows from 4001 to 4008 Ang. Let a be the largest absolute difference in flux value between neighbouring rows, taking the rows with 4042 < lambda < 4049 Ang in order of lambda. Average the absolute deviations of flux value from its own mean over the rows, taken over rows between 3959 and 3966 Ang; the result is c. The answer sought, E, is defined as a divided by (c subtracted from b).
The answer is 2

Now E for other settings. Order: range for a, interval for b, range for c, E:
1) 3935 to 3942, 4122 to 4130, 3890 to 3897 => -38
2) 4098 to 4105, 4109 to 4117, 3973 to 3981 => -3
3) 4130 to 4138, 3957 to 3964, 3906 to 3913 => 2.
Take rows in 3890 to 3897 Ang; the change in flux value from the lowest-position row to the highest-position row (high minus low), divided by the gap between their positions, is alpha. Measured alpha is -0.5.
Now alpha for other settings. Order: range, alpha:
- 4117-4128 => 0.0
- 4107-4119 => 0.1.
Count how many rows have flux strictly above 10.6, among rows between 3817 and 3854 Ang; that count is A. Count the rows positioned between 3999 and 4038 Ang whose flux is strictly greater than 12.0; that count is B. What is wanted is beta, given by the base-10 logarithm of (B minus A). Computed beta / 1.18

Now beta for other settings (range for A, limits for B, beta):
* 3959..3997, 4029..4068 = 0.90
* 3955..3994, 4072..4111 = 0.90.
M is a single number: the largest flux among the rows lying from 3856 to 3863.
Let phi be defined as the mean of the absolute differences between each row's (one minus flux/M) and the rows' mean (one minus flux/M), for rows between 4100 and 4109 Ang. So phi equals 0.21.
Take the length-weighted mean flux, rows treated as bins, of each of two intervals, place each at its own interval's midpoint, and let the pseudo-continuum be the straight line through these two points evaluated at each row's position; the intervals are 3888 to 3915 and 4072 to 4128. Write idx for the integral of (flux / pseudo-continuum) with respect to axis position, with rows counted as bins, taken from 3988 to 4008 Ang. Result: 22 Ang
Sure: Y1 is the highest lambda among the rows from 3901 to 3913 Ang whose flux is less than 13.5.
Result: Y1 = 3907.15 Ang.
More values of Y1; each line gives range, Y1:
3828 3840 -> 3839.37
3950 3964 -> 3963.33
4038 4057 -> 4046.32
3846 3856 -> 3855.31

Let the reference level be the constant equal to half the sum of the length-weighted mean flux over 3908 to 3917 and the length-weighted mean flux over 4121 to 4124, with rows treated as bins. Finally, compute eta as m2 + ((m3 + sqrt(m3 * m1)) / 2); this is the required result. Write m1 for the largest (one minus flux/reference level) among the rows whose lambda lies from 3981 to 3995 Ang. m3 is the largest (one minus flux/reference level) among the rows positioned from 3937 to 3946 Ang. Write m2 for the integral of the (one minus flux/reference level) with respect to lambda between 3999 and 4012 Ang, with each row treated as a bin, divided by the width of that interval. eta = 0.4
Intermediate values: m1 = 0.13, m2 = 0.0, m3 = 0.67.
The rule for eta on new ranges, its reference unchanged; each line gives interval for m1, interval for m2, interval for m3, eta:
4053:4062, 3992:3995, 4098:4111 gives 0.0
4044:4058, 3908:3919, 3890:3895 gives 0.6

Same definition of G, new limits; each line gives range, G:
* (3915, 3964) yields 3954.21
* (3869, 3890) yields 3874.89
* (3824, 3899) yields 3892.78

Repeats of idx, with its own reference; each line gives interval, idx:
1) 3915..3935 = 11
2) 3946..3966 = 14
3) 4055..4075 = 17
